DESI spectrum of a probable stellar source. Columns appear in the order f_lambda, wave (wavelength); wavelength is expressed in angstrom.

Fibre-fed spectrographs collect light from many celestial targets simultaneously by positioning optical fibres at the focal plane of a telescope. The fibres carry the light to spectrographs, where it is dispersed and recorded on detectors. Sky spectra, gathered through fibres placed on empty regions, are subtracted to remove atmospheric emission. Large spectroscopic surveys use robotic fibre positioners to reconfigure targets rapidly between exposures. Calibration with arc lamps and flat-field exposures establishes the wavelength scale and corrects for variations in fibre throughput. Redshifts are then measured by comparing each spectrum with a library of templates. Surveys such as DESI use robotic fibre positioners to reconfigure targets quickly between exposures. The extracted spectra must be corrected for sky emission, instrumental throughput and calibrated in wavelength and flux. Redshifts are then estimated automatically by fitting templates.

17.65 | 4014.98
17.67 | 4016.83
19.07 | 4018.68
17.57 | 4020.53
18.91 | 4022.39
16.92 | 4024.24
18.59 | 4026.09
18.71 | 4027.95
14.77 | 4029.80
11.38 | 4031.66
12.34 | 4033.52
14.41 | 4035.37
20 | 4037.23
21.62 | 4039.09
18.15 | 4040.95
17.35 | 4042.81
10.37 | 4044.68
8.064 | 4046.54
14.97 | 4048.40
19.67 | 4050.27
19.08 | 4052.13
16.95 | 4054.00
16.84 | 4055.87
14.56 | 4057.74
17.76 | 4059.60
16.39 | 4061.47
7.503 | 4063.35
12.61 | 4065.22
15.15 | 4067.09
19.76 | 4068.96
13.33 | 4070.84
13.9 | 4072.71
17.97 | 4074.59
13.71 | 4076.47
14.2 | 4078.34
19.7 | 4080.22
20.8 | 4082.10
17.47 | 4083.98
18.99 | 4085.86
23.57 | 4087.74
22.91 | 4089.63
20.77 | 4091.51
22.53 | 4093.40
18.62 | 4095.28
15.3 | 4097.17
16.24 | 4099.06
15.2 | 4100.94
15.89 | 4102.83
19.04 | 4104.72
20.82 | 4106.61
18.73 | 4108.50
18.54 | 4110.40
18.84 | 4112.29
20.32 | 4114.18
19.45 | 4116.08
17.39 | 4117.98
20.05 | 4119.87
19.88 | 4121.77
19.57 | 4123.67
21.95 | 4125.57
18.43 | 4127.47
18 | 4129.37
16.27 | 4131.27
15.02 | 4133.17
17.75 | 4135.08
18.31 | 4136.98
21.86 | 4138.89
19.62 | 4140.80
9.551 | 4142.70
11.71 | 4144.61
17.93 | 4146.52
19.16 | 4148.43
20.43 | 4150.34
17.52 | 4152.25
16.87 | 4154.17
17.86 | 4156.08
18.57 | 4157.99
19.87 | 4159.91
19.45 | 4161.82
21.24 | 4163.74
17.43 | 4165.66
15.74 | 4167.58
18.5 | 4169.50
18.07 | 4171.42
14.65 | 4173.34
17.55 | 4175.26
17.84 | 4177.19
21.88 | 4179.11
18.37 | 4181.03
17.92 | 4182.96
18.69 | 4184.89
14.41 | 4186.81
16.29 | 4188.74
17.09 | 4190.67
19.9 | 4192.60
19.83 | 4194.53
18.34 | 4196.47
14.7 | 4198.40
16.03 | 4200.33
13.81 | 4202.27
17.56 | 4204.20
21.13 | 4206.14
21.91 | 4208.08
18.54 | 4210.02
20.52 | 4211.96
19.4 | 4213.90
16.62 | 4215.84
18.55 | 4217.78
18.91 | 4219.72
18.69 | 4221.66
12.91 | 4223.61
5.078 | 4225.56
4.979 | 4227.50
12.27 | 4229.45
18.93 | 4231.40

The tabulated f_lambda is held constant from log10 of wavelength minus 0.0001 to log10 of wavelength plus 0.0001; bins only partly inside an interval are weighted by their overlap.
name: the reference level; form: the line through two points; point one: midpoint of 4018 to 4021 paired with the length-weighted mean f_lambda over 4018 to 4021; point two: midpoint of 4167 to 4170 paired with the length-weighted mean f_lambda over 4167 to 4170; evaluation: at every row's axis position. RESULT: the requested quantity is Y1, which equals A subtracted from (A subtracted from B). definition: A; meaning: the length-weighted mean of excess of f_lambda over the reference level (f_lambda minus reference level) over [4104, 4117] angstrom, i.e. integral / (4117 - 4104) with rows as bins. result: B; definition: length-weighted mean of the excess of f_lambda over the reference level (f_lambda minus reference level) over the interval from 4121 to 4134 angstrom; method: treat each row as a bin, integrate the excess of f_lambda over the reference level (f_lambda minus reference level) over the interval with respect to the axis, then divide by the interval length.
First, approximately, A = 1.8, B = 1.0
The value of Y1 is -3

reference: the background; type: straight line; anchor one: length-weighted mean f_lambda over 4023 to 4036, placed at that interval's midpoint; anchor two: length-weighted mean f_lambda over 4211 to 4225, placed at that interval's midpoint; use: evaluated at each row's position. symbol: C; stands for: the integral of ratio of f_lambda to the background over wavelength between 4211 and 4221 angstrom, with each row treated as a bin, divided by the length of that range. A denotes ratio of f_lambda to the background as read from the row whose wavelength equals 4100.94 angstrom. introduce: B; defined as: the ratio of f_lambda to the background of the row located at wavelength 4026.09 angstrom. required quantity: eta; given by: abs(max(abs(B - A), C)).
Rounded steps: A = 0.94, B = 1.21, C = 1.07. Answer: 1.07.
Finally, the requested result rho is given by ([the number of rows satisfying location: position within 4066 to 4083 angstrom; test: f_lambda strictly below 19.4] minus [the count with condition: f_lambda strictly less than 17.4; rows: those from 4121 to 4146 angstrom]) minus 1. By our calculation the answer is 1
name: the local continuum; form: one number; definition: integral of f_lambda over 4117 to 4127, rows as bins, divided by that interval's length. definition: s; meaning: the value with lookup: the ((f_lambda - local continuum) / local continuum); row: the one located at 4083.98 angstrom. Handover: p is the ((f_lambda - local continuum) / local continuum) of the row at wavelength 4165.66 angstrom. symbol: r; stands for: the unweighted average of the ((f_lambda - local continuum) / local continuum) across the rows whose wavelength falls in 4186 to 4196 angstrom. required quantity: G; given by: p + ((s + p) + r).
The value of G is -0.5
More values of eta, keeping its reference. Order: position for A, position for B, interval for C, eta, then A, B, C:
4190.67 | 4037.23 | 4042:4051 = 0.89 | 0.99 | 1.29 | 0.89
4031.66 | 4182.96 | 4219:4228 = 0.70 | 0.74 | 1.04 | 0.70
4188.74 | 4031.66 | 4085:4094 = 1.35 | 0.95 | 0.74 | 1.35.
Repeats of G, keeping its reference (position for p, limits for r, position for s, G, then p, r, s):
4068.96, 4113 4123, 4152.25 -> -0.1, 0.00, -0.01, -0.11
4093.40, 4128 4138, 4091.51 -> 0.2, 0.14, -0.13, 0.05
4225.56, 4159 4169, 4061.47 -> -1.7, -0.74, -0.05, -0.17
